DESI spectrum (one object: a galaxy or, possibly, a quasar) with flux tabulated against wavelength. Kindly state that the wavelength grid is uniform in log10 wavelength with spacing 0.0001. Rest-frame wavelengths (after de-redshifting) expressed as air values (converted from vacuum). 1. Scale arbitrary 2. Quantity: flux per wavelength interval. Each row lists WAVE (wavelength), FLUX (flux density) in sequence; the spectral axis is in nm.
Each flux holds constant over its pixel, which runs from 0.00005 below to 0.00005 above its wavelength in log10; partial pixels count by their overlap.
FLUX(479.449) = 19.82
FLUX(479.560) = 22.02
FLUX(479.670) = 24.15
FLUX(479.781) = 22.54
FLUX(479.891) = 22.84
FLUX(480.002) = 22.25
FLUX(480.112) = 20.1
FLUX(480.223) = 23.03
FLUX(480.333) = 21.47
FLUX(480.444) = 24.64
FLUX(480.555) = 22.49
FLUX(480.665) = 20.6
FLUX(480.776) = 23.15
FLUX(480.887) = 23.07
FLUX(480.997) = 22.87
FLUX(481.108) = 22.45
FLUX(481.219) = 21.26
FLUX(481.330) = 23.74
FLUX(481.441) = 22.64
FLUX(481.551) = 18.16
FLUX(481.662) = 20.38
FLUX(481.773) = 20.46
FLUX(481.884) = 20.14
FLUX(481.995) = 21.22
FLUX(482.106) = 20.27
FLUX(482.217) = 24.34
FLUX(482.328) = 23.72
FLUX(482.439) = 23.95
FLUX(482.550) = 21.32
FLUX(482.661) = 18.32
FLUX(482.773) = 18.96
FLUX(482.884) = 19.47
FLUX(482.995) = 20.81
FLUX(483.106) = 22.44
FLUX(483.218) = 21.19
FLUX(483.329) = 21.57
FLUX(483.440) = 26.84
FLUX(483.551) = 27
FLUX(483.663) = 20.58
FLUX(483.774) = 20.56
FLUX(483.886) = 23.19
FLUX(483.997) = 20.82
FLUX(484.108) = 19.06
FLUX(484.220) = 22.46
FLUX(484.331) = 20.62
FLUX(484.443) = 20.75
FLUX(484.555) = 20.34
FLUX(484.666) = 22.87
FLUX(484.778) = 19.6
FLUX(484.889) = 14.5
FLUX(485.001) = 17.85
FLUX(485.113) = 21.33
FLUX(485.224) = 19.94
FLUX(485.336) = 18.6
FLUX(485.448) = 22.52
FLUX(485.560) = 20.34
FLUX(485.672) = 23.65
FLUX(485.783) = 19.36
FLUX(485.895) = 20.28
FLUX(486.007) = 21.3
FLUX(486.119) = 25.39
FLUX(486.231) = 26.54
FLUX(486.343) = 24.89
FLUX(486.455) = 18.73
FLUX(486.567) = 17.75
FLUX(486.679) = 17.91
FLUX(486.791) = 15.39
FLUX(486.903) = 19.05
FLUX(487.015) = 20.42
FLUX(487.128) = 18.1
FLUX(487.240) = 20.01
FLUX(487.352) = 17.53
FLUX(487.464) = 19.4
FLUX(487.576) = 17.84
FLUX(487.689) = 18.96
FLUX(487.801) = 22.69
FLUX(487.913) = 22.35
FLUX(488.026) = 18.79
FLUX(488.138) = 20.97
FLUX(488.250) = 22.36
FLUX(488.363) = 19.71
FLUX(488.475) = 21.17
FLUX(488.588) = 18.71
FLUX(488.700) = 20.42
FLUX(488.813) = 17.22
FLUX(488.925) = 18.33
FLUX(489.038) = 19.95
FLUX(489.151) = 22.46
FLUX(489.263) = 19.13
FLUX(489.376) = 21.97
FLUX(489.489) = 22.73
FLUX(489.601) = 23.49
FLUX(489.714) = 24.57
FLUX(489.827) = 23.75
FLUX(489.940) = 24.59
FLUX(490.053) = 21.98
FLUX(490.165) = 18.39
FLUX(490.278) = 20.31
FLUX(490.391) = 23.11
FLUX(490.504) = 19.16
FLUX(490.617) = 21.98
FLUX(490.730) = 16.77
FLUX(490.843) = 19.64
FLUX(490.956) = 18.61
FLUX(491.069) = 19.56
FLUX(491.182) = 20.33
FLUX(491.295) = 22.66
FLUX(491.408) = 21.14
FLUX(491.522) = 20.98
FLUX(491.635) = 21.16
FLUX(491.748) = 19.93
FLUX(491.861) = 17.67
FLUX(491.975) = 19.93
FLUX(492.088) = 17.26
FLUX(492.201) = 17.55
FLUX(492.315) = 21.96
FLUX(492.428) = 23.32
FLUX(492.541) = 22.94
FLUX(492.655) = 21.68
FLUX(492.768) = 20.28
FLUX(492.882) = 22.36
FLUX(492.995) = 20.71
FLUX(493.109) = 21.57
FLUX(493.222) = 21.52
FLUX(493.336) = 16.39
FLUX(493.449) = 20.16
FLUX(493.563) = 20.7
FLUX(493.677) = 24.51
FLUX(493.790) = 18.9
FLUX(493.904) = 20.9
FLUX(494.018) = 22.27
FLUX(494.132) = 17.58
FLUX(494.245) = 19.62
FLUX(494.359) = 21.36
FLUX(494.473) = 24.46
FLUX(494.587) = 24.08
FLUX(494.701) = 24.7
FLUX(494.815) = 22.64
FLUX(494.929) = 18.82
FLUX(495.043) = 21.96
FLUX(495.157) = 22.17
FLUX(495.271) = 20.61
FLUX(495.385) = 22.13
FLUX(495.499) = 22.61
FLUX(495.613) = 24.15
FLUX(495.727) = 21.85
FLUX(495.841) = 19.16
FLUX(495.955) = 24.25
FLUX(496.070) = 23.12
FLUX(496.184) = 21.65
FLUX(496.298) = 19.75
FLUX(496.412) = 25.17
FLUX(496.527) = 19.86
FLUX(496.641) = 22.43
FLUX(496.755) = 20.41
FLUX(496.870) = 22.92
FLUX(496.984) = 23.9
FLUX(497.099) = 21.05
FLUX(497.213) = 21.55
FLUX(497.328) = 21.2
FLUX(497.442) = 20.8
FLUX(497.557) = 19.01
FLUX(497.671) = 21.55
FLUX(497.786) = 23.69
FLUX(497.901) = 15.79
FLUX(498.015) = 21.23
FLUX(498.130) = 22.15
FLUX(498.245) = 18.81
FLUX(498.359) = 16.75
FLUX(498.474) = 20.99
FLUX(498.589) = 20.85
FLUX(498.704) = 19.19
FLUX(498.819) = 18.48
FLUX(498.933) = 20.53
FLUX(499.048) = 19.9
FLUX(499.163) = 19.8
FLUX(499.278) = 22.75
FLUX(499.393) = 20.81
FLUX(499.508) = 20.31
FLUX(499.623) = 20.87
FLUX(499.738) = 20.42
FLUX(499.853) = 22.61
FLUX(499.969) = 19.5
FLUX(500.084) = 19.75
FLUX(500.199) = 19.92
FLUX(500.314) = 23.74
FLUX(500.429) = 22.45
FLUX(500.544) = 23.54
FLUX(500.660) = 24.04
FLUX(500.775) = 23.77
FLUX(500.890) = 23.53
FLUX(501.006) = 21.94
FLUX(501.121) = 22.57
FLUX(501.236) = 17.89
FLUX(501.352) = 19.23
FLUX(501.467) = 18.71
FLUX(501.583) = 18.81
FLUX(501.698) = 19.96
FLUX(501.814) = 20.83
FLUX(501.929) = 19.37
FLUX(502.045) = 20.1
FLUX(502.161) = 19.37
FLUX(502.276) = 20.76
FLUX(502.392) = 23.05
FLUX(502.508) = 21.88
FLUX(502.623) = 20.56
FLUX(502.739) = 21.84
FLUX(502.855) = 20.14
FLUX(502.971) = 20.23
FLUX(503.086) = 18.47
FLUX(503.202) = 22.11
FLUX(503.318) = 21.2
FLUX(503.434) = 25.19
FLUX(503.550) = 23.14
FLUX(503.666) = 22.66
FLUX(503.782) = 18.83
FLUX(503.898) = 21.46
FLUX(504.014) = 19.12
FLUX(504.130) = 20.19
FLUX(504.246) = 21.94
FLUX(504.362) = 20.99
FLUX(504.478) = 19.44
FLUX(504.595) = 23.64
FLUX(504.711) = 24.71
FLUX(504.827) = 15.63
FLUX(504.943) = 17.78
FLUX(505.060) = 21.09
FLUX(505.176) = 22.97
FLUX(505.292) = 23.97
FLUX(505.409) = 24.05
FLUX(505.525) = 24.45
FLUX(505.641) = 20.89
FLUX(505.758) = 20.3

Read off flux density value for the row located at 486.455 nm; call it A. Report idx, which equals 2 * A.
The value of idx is 37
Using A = 18.73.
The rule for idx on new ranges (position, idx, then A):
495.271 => 41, 20.61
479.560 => 44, 22.02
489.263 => 38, 19.13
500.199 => 40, 19.92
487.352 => 35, 17.53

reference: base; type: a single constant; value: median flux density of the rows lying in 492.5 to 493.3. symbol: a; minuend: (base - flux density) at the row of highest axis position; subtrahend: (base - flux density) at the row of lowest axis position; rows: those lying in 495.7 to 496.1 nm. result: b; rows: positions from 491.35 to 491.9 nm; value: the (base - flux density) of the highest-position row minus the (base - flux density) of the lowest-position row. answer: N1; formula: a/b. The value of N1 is 0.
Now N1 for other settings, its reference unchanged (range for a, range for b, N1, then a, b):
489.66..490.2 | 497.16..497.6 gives 2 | 6.2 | 3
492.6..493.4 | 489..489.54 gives -2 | 5.3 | -3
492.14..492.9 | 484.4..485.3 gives -6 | -4.8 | 1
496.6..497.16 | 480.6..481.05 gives -1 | 1.4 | -2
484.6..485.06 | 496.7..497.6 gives 4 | 5.0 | 1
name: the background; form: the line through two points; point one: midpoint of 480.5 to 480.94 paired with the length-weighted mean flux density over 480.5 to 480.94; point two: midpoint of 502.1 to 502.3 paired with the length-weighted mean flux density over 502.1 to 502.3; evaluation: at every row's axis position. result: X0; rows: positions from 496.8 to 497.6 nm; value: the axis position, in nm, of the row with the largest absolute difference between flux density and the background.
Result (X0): 496.984 nm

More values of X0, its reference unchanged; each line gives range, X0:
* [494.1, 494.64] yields 494.473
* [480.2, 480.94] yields 480.444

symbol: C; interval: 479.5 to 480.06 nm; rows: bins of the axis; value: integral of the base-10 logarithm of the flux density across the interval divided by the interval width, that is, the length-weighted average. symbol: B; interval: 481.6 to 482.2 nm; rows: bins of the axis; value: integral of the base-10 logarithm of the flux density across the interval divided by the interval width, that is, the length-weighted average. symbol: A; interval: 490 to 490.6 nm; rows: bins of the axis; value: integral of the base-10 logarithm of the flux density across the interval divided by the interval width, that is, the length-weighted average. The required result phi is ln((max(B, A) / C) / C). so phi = -0.335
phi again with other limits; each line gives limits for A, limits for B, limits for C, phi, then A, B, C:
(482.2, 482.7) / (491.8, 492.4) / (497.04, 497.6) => -0.251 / 1.35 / 1.28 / 1.32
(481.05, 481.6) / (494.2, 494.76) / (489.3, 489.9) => -0.315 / 1.33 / 1.36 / 1.36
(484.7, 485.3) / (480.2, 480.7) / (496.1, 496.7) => -0.282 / 1.27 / 1.35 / 1.34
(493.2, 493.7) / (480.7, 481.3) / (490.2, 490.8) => -0.226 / 1.30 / 1.35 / 1.30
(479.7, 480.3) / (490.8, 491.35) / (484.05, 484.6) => -0.248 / 1.35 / 1.30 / 1.31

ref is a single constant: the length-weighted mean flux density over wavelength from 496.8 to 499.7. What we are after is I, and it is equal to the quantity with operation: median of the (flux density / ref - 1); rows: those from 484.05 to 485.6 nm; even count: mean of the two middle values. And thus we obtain -0.01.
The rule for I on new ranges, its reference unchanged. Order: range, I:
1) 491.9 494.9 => 0.04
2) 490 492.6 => -0.01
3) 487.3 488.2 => -0.07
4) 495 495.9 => 0.07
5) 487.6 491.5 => 0.01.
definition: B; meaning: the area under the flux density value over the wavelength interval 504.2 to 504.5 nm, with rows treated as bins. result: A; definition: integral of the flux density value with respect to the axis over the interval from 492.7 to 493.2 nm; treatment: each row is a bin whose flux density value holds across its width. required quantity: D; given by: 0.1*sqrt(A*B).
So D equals 0.8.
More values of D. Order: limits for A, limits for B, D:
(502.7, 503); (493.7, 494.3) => 0.9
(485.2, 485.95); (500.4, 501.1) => 1.6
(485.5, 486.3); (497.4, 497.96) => 1.4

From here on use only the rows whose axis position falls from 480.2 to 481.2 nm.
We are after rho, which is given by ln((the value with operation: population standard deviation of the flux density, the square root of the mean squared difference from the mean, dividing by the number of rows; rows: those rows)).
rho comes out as 0.1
